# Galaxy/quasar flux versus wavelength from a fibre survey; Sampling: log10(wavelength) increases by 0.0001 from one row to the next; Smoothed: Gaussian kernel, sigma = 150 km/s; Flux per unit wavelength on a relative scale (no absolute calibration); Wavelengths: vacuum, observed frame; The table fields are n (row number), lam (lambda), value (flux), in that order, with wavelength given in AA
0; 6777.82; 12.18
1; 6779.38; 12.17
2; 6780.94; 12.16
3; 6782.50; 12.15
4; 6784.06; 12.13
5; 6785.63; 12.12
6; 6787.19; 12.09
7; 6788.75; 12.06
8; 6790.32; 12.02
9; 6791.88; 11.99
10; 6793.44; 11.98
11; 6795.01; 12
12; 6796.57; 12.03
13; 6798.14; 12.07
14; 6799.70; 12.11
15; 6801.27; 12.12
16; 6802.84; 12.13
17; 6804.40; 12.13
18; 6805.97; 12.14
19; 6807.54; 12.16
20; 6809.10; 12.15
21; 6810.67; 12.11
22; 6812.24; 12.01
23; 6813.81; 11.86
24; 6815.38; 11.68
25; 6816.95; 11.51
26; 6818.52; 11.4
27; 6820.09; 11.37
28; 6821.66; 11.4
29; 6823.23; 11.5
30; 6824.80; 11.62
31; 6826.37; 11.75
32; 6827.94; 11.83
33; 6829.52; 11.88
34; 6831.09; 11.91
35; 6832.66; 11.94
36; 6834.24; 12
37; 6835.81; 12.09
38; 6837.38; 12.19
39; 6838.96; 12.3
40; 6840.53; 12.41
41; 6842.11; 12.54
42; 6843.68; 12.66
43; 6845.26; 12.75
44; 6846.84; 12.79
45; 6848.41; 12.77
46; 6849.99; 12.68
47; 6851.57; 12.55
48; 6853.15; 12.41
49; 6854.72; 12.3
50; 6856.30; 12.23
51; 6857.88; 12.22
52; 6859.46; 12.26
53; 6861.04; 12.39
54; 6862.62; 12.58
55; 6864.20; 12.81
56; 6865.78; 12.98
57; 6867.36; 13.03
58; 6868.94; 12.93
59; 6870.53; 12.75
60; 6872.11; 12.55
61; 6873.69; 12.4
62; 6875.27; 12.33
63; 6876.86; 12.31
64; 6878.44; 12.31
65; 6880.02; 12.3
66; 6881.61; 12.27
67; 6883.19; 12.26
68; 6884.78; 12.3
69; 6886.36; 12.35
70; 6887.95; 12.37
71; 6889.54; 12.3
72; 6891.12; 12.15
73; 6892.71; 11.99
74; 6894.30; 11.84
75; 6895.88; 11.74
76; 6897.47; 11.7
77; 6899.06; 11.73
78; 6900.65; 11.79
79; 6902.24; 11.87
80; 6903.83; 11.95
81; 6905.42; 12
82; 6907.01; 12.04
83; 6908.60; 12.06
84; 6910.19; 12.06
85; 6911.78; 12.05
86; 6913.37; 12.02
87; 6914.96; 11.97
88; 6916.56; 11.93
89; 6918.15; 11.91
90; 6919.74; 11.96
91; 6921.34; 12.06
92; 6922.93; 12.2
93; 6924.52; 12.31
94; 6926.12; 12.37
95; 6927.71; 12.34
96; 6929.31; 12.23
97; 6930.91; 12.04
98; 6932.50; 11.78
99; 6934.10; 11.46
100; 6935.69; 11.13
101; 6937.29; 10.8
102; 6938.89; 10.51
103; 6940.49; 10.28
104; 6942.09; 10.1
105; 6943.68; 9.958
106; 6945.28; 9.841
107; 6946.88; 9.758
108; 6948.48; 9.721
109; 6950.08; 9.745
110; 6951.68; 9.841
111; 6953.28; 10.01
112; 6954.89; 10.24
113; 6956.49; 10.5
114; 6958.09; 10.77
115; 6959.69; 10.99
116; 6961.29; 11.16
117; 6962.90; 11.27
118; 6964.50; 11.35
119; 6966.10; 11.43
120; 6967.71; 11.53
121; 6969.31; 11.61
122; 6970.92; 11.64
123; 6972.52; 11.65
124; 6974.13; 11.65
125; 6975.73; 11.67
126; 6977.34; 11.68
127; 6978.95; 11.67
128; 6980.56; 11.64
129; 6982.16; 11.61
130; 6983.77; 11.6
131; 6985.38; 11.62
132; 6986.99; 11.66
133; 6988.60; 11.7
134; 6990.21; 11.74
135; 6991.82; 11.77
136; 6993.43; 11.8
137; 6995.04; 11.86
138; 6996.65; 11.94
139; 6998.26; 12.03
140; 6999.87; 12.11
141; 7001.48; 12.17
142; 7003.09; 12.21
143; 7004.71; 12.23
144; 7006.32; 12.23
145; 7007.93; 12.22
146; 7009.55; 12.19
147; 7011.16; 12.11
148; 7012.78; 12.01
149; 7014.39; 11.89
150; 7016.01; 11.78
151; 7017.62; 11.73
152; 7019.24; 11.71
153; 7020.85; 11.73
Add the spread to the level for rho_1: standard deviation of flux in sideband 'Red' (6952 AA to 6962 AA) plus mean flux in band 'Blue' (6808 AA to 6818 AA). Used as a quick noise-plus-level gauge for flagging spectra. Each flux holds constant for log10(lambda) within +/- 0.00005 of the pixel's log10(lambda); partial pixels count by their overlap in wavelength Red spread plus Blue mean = 12.3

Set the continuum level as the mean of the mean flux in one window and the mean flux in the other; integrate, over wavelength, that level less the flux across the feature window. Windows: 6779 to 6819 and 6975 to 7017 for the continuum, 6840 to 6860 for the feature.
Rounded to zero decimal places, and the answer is -11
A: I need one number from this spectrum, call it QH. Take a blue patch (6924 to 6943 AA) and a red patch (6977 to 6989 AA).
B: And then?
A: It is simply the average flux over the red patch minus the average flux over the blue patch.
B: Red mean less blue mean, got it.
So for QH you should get 0.2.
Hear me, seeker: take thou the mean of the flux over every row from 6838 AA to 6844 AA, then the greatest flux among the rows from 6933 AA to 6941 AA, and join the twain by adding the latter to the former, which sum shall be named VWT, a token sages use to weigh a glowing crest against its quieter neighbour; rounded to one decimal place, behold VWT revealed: 23.9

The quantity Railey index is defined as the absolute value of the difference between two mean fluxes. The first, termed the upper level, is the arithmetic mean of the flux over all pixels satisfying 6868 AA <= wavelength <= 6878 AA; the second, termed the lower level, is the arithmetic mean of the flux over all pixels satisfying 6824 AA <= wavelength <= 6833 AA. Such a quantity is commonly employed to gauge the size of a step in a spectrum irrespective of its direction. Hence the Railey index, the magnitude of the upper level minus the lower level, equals 0.72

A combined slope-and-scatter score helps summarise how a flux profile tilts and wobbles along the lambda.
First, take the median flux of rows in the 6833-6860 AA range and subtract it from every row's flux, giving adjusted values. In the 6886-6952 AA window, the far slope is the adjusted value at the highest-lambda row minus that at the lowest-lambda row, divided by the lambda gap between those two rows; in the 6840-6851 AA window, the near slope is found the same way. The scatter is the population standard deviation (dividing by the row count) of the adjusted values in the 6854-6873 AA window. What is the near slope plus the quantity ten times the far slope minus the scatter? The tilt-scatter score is -0.6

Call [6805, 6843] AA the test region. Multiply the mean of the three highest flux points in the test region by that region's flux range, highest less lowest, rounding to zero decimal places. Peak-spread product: 15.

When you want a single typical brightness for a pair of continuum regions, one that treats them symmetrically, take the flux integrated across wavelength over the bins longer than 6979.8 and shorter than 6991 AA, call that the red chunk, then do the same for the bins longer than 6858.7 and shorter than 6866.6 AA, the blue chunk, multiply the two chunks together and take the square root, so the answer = 114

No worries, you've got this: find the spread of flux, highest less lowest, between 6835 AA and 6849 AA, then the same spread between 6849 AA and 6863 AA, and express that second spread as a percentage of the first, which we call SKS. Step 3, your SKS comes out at 66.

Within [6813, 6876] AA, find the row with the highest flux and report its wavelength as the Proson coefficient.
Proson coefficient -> 6867.36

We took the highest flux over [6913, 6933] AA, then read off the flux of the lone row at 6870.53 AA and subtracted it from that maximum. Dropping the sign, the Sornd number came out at 0.38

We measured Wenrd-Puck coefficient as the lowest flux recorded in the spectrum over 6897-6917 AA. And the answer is 11.7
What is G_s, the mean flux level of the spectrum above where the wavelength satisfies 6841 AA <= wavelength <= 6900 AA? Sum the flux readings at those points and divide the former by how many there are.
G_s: 12.4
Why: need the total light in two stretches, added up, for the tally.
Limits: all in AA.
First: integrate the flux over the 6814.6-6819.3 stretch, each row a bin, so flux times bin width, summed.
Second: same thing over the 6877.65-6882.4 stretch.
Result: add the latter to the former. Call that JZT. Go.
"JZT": 113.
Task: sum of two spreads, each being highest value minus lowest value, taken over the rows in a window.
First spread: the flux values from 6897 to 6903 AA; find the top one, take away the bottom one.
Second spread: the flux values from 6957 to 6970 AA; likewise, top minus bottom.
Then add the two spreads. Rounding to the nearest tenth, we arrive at 1.0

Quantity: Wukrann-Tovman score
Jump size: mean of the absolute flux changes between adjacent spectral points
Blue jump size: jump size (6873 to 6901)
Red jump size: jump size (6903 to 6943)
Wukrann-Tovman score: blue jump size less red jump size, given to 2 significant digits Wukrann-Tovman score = -0.065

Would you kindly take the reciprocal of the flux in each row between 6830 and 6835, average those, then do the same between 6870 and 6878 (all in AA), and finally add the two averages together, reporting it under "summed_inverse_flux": 0.164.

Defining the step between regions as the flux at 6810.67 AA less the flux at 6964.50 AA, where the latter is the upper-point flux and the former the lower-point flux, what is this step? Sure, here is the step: 0.8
